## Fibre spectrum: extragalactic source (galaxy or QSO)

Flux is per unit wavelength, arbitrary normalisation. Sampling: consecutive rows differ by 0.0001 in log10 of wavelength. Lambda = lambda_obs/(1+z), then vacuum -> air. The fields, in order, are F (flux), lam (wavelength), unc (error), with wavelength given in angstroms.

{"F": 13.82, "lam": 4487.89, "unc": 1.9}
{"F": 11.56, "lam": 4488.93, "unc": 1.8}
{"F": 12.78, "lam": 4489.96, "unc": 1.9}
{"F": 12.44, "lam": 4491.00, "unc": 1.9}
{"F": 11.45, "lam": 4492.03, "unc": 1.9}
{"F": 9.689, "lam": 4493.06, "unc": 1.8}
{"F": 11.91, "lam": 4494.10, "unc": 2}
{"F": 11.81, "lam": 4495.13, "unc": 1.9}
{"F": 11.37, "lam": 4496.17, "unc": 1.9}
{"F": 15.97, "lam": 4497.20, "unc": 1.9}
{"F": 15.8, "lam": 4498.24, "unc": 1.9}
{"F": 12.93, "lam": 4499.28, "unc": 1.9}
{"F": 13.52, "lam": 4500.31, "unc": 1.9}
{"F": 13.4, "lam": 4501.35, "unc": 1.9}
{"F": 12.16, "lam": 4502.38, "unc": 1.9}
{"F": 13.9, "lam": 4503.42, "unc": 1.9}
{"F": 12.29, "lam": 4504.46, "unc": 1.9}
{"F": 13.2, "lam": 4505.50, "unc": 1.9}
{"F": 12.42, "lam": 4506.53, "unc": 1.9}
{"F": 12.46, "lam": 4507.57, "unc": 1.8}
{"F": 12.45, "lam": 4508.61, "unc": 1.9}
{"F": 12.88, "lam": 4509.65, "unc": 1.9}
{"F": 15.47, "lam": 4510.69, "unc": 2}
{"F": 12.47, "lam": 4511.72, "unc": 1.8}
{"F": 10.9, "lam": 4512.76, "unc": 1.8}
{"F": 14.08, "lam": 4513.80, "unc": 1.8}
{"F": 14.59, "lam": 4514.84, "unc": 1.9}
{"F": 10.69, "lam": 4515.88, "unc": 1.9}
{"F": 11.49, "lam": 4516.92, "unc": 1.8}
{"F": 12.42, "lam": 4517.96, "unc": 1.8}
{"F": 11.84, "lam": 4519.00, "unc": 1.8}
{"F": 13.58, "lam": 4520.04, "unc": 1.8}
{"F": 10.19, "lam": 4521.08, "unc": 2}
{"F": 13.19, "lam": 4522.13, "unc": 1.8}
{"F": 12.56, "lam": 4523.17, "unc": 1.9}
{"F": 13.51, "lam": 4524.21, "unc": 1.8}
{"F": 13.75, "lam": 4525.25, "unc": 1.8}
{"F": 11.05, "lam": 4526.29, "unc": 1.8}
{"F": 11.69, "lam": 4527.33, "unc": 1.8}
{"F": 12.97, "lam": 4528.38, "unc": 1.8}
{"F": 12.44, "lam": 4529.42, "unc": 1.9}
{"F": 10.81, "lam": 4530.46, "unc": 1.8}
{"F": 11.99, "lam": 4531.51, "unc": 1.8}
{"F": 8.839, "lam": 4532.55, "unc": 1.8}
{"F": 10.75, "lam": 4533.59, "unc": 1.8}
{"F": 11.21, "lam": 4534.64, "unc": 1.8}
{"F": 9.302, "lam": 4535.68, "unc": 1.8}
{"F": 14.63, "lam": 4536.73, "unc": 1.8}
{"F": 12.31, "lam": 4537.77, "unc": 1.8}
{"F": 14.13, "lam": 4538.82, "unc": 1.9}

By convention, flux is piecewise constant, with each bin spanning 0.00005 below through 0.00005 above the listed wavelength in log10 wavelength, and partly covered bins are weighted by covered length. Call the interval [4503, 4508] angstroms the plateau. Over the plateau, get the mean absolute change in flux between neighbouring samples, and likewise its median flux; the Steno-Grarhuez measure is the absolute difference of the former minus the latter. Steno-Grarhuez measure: 11.6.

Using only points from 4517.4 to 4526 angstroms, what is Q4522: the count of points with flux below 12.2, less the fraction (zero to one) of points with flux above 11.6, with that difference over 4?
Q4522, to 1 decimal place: 0.3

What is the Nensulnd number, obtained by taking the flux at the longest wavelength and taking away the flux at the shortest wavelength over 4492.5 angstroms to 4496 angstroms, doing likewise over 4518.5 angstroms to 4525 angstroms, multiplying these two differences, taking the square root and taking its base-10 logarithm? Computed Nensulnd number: 0.27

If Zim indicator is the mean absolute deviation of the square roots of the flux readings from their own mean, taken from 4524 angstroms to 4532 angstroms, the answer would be 0.13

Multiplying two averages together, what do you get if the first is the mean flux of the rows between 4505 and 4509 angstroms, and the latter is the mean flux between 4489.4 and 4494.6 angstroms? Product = 147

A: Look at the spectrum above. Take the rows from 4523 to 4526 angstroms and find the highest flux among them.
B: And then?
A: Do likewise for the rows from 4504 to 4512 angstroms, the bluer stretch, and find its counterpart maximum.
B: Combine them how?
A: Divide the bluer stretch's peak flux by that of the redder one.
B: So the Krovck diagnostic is 1.13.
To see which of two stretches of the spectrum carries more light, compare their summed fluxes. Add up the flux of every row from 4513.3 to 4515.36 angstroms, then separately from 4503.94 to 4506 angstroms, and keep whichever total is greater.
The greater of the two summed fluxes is 29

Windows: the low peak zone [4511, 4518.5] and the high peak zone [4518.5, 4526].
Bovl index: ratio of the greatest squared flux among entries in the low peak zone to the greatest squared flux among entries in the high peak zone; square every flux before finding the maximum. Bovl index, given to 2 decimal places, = 1.13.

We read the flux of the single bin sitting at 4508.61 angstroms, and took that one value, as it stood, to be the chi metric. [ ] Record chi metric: 12.45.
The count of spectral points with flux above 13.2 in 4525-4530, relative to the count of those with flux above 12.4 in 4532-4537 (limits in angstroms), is 1.0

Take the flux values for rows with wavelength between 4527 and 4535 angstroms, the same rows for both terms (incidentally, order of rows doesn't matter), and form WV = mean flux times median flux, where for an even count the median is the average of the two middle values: 130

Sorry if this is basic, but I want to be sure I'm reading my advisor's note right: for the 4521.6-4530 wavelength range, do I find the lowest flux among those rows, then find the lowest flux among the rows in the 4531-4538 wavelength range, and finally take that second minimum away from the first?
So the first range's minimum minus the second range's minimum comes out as 2.2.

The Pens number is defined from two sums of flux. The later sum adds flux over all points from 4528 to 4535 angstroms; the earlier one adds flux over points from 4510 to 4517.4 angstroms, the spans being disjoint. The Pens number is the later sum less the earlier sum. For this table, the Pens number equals -11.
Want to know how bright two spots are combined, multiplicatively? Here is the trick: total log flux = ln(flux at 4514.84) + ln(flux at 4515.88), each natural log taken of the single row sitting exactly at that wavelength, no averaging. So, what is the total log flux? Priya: 5.05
